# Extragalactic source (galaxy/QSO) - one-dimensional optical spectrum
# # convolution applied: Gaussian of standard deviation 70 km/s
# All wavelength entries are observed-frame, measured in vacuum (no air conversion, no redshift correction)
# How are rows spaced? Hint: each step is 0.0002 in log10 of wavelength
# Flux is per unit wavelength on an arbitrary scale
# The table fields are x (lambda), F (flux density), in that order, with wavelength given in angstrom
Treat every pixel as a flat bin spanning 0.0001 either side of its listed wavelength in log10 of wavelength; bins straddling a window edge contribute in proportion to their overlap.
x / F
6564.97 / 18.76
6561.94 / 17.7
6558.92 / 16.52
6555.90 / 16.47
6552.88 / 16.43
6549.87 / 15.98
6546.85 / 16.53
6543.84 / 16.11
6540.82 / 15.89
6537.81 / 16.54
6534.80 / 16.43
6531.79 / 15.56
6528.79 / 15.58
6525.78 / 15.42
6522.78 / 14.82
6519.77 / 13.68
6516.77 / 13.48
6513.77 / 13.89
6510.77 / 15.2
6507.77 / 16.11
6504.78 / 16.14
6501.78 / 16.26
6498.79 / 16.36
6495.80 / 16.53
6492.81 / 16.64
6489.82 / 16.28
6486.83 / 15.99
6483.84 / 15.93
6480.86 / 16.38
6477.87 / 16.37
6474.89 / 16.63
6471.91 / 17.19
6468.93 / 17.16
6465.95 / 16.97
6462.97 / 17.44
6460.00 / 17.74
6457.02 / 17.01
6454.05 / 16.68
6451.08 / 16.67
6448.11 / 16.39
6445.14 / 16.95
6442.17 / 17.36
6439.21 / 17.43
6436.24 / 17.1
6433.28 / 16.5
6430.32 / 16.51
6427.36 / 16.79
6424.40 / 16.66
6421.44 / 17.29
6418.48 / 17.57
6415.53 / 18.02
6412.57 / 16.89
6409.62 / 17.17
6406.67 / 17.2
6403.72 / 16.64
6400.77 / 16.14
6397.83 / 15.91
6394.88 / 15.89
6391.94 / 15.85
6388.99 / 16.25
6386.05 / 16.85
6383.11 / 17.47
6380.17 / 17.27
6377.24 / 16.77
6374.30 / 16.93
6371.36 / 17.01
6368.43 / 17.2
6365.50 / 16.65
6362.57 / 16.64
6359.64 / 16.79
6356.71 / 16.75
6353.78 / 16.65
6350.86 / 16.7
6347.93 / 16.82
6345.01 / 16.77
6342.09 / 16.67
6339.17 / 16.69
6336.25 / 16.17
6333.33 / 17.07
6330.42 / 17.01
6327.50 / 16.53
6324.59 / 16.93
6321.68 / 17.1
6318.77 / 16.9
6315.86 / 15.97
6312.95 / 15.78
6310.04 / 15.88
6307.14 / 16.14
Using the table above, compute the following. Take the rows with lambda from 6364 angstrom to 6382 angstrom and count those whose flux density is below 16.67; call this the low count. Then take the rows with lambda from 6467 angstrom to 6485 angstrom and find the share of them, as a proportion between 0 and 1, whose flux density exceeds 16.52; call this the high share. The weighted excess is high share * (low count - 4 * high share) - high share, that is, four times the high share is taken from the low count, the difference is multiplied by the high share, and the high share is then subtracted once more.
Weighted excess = -1.0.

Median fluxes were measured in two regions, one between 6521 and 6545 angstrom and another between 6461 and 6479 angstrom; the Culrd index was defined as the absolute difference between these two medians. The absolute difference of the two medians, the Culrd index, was 1.3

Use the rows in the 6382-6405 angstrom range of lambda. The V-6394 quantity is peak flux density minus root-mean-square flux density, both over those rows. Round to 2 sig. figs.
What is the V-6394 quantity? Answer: 1.1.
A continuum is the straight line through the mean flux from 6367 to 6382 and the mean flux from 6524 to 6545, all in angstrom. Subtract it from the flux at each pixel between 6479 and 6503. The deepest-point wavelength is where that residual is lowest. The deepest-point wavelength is 6483.84 angstrom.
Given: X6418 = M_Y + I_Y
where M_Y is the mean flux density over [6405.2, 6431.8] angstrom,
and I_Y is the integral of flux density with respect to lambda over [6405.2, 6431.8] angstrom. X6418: 473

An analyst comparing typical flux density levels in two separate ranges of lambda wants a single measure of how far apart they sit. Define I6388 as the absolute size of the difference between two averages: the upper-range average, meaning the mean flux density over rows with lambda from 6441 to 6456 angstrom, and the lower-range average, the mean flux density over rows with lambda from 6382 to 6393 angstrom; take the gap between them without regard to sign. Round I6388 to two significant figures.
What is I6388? 0.21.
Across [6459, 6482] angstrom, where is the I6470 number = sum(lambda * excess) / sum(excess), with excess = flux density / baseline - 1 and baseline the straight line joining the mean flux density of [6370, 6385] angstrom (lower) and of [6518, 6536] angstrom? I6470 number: 6468.2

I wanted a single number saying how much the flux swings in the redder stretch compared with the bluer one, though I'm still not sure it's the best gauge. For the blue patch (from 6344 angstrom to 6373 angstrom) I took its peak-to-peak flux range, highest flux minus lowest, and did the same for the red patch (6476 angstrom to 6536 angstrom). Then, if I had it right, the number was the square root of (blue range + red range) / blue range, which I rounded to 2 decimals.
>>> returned 2.58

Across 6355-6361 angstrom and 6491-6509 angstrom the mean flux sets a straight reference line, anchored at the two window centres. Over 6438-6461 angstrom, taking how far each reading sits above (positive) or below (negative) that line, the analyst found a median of 0.5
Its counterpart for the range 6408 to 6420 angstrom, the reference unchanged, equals 0.8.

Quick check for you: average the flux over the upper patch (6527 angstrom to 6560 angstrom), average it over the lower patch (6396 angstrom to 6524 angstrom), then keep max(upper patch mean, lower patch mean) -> 16.5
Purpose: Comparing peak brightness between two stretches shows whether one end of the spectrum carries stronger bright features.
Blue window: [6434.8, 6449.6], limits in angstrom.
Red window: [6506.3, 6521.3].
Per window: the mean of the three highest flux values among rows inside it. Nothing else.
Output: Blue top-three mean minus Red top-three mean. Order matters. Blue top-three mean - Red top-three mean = 2.23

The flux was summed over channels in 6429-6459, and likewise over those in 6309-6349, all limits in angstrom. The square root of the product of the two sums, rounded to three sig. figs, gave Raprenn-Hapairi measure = 198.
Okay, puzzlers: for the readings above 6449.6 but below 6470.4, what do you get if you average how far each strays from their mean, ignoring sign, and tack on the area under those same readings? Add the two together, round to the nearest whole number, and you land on 356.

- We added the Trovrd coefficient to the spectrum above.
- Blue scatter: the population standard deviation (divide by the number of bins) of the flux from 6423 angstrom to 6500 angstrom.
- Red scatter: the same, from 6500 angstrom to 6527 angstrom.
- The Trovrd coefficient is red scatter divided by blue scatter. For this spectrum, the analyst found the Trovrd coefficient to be 2.3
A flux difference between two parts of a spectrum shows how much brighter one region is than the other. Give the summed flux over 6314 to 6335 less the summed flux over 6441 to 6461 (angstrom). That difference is -1.3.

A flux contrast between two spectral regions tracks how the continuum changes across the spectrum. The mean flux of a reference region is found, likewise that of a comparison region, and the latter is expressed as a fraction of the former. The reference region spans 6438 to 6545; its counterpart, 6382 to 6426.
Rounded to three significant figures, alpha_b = 1.04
